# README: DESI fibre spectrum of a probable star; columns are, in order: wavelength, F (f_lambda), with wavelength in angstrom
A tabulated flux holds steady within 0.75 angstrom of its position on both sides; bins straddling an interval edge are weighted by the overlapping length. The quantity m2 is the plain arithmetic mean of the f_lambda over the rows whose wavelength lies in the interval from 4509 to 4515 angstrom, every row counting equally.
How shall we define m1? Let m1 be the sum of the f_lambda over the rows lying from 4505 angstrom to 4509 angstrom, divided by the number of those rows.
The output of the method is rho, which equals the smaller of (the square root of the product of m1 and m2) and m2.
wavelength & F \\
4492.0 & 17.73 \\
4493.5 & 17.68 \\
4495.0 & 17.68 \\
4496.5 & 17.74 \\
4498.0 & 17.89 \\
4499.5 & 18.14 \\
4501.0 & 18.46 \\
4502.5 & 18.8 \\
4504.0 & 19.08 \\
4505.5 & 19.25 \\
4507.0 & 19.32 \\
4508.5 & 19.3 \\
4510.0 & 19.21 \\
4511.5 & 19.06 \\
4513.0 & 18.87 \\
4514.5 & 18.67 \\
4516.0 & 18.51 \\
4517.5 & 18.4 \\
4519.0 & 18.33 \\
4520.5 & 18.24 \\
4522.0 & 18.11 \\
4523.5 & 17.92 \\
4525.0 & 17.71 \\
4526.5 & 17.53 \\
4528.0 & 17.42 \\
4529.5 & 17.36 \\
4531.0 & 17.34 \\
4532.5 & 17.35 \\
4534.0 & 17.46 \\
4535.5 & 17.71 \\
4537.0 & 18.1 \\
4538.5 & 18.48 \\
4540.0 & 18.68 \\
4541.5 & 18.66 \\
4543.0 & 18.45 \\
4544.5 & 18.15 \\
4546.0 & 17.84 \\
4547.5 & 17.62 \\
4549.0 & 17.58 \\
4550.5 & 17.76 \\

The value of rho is 19.0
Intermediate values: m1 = 19.3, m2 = 19.0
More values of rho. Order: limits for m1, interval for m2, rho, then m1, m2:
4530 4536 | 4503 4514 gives 18.3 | 17.5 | 19.2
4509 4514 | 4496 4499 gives 17.8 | 19.0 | 17.8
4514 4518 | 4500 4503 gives 18.6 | 18.5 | 18.6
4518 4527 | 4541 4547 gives 18.1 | 18.0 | 18.3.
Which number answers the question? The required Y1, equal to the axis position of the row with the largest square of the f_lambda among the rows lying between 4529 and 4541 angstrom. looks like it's 4540.0 angstrom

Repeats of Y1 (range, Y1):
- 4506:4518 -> 4507.0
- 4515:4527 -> 4516.0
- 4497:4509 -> 4507.0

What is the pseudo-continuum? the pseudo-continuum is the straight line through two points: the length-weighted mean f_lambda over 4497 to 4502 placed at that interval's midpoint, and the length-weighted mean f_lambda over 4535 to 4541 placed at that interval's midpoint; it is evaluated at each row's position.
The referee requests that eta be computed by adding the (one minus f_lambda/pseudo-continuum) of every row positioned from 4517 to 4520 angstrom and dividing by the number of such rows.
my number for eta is -0.01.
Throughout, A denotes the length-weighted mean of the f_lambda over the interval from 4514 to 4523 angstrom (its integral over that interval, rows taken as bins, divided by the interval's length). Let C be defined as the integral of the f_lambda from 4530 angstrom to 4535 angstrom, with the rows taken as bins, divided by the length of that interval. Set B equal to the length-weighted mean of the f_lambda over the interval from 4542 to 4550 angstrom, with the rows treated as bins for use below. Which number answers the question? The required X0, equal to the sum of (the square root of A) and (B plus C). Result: 39.6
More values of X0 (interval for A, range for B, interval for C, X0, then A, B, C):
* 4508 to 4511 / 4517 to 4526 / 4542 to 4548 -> 40.5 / 19.2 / 18.1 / 18.1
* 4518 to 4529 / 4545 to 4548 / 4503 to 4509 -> 41.2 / 17.9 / 17.8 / 19.2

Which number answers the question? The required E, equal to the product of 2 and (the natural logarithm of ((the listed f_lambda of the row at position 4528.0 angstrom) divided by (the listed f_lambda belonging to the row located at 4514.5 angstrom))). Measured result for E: -0.14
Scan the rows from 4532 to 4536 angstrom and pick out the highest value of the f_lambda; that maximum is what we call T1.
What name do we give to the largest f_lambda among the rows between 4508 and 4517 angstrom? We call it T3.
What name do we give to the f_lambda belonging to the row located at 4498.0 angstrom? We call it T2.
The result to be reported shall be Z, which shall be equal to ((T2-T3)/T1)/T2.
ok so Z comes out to -0.004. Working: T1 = 17.71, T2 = 17.89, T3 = 19.3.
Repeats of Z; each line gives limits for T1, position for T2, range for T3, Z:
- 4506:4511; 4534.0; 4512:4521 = -0.004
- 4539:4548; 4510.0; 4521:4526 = 0.003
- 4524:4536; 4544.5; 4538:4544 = -0.002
